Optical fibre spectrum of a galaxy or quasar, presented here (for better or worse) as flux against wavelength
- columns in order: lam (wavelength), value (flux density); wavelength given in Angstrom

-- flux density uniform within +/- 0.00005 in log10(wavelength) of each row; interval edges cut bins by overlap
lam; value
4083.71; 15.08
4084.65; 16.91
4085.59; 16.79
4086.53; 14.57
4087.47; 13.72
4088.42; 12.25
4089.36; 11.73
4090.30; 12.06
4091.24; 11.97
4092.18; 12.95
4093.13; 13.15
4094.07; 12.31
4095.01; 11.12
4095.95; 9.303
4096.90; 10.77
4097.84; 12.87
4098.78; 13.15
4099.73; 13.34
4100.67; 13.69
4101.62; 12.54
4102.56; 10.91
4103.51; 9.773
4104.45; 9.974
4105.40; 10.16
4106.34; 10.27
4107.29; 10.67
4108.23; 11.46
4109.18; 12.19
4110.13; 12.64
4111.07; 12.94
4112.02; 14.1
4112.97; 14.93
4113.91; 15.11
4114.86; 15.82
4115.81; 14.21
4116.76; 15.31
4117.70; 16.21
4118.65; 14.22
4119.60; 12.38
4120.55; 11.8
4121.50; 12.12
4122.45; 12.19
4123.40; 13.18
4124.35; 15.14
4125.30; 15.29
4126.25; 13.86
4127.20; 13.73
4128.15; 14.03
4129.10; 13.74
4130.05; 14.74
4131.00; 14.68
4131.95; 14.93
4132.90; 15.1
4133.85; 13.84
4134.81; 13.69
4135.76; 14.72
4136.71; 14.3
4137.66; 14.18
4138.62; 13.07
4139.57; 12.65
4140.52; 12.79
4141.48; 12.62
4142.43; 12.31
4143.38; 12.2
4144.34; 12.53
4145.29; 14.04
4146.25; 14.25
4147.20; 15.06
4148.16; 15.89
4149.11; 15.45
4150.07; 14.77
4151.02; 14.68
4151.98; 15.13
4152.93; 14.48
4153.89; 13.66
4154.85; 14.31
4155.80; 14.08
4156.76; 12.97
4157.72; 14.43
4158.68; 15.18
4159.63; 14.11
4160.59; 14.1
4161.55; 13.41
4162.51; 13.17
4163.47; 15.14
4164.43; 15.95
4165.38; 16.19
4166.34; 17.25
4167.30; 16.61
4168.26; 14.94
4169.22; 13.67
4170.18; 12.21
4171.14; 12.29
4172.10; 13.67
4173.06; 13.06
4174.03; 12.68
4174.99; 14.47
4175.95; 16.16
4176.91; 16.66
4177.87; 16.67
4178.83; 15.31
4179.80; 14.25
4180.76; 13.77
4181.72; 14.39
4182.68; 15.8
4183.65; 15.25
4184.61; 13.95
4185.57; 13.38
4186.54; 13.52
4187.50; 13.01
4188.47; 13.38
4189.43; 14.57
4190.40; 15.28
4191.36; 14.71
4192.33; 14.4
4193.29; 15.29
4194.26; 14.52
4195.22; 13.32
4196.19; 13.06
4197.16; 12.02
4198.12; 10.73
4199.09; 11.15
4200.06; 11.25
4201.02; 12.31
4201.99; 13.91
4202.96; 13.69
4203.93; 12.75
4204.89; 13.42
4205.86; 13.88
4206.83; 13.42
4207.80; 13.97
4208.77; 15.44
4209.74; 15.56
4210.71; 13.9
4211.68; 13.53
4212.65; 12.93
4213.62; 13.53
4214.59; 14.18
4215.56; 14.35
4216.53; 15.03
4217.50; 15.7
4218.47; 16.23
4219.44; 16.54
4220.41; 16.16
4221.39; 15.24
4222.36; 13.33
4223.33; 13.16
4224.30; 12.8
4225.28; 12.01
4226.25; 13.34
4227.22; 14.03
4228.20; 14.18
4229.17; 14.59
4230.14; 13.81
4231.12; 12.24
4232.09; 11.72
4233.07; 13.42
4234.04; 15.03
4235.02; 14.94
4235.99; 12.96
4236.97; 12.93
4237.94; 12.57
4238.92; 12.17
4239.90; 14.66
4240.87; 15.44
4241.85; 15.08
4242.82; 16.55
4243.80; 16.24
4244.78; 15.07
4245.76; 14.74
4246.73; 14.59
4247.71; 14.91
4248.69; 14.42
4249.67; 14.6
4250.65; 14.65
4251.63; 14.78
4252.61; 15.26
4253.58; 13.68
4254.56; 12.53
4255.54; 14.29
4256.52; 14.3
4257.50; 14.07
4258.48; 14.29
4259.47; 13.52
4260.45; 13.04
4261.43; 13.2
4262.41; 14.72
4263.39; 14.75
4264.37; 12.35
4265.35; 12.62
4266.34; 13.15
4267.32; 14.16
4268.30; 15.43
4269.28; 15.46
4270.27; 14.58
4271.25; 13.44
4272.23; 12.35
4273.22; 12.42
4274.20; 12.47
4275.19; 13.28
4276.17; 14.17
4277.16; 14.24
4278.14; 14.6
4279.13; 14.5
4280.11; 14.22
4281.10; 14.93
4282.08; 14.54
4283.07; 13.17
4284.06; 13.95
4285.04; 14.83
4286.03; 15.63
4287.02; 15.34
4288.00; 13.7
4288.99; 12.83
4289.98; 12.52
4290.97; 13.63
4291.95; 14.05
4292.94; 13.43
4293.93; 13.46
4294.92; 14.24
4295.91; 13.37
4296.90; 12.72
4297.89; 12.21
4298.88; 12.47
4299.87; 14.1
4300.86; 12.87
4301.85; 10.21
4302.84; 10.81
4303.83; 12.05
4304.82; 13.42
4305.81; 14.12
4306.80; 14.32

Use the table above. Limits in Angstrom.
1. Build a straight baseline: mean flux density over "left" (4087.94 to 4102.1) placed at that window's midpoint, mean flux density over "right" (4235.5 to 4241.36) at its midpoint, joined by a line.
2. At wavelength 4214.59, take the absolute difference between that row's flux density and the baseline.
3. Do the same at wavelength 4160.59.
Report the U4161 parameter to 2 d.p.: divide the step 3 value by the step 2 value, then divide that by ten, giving 0.14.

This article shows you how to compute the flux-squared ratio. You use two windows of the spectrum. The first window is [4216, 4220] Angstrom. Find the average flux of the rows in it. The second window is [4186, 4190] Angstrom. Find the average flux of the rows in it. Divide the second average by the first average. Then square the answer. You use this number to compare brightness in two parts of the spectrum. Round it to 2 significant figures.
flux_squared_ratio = 0.74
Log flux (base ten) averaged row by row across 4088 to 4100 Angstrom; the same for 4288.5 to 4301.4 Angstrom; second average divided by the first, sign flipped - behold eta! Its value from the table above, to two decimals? -1.04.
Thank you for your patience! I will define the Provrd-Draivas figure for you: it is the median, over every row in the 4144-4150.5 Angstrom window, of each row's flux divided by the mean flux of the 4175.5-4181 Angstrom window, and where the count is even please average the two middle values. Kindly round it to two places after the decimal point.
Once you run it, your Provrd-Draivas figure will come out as 0.95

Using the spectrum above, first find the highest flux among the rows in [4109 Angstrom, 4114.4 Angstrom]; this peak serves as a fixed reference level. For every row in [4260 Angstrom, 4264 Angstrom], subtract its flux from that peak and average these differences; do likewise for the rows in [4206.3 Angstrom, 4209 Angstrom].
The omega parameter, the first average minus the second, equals 0.3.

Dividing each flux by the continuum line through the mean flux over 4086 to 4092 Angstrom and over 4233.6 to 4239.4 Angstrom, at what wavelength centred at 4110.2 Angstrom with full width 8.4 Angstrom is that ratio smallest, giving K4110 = 4106.34 Angstrom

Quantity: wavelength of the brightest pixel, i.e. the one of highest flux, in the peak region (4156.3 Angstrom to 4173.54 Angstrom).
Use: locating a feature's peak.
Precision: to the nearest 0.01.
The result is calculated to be 4166.34 Angstrom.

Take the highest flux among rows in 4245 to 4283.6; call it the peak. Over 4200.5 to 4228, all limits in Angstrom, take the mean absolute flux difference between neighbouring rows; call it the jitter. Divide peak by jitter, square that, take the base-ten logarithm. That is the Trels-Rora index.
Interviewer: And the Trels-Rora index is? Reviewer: 2.7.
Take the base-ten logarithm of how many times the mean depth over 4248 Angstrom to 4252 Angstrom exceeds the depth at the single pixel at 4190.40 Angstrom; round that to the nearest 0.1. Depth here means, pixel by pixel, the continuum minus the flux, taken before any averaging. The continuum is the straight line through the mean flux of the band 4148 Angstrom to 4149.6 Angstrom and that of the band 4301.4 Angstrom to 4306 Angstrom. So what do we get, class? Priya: 0.3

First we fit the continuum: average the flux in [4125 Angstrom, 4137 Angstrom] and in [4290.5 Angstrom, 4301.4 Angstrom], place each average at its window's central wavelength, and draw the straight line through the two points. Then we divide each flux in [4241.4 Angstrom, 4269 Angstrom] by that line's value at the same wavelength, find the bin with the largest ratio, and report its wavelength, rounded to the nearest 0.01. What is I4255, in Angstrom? 4242.82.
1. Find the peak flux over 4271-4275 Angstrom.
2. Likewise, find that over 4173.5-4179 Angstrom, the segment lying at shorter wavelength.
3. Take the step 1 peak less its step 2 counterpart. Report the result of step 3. -3.2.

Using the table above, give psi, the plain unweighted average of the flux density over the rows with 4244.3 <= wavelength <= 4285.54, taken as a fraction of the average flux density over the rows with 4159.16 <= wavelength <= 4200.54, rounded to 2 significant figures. 0.99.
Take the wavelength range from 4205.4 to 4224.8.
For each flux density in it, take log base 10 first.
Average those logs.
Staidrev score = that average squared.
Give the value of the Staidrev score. 1.34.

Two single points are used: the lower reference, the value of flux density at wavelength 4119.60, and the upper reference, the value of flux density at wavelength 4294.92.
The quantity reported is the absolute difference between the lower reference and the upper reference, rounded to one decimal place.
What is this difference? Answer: 1.9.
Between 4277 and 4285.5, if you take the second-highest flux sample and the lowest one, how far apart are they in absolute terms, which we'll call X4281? 1.7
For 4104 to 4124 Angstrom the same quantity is 5.8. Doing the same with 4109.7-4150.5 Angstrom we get 4.1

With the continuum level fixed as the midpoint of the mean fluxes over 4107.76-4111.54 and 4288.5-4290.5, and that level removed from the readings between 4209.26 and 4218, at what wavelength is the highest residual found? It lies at 4217.50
